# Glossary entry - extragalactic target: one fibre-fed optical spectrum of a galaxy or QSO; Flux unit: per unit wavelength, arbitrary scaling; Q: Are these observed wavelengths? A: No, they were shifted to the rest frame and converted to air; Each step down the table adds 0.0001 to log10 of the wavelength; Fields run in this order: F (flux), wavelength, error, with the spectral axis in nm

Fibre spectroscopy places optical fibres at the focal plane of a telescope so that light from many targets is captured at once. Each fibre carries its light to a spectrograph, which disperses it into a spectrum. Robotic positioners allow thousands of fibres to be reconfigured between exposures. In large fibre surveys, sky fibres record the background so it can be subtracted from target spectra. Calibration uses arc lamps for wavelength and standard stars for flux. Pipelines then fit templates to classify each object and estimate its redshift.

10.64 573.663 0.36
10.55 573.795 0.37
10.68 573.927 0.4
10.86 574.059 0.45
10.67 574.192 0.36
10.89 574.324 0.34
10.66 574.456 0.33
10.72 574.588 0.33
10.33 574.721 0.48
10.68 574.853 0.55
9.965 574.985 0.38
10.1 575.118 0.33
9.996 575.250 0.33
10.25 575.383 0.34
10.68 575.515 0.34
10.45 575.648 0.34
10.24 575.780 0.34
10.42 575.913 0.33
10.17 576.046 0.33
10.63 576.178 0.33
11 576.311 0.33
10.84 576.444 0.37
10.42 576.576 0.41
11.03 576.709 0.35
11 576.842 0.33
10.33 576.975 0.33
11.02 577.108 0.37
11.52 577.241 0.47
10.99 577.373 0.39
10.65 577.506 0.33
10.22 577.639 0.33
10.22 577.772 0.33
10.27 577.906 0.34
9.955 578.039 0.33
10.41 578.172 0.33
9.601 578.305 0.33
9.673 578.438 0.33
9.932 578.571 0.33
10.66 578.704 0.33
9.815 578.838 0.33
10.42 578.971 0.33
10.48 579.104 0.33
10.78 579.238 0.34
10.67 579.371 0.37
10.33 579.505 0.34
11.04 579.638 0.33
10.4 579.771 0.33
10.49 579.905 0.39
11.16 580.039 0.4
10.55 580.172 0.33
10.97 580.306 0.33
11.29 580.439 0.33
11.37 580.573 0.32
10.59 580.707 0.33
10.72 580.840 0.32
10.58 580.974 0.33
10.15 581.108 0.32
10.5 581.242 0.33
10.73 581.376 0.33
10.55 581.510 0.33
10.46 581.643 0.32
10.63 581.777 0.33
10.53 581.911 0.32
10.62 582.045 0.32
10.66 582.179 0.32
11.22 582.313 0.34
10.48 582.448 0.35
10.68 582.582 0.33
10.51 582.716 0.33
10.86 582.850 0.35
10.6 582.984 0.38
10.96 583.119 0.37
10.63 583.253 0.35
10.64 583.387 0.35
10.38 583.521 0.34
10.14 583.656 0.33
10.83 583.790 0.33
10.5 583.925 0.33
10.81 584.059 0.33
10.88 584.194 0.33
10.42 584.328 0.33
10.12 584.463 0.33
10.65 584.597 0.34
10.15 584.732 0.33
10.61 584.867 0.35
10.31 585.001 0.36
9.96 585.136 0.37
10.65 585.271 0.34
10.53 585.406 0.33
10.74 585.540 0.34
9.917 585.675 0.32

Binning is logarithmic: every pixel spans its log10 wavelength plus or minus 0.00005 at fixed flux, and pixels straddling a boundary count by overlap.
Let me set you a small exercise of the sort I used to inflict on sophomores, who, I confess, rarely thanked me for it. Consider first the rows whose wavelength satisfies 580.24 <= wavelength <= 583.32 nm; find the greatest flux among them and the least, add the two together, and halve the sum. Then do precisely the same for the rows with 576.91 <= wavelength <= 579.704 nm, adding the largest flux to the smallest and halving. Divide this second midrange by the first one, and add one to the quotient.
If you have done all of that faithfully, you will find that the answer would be 1.98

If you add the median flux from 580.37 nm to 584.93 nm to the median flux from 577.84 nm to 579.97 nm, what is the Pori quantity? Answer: 21.0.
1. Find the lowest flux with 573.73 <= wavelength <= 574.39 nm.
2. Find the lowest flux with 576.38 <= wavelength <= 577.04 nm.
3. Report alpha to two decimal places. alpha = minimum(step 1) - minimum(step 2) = 0.22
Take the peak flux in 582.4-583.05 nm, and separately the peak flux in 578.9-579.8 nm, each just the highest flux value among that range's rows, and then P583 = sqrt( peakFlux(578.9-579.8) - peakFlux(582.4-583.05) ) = 0.42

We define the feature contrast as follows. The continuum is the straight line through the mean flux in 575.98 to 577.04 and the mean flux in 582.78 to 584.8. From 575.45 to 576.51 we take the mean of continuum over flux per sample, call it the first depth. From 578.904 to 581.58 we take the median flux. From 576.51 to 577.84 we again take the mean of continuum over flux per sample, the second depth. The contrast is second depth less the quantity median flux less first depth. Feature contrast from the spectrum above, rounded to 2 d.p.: -8.58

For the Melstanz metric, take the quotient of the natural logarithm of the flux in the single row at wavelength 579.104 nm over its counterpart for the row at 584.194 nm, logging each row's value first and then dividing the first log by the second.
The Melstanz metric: 0.98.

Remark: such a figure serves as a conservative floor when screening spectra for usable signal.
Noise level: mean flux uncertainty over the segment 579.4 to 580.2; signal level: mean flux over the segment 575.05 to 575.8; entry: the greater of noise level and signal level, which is 10.3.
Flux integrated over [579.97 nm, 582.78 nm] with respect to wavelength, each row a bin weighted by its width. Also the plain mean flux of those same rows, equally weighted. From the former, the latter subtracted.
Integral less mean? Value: 19.4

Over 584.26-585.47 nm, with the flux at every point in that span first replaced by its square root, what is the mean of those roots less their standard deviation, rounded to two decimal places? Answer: 3.18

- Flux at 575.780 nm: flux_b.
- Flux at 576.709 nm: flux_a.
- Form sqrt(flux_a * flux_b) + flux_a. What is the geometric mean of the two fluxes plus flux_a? 21.7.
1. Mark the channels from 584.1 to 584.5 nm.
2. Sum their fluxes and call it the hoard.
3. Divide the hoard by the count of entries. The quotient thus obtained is 10.5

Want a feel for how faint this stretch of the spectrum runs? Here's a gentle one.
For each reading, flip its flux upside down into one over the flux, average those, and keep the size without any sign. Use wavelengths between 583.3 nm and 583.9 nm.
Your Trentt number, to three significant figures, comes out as 0.0953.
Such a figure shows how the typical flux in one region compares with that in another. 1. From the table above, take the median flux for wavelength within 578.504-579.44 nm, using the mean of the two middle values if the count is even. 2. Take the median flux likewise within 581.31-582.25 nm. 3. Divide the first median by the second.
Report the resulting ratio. 0.99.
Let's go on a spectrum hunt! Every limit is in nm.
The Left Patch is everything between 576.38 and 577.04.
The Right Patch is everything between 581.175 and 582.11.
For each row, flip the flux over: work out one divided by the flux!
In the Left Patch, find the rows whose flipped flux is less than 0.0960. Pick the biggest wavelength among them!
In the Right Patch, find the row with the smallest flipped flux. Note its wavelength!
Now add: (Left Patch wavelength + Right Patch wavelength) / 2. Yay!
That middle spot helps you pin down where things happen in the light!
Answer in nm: 579.11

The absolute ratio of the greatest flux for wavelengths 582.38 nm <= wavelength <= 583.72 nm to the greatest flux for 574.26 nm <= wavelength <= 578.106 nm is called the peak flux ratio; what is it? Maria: 0.95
